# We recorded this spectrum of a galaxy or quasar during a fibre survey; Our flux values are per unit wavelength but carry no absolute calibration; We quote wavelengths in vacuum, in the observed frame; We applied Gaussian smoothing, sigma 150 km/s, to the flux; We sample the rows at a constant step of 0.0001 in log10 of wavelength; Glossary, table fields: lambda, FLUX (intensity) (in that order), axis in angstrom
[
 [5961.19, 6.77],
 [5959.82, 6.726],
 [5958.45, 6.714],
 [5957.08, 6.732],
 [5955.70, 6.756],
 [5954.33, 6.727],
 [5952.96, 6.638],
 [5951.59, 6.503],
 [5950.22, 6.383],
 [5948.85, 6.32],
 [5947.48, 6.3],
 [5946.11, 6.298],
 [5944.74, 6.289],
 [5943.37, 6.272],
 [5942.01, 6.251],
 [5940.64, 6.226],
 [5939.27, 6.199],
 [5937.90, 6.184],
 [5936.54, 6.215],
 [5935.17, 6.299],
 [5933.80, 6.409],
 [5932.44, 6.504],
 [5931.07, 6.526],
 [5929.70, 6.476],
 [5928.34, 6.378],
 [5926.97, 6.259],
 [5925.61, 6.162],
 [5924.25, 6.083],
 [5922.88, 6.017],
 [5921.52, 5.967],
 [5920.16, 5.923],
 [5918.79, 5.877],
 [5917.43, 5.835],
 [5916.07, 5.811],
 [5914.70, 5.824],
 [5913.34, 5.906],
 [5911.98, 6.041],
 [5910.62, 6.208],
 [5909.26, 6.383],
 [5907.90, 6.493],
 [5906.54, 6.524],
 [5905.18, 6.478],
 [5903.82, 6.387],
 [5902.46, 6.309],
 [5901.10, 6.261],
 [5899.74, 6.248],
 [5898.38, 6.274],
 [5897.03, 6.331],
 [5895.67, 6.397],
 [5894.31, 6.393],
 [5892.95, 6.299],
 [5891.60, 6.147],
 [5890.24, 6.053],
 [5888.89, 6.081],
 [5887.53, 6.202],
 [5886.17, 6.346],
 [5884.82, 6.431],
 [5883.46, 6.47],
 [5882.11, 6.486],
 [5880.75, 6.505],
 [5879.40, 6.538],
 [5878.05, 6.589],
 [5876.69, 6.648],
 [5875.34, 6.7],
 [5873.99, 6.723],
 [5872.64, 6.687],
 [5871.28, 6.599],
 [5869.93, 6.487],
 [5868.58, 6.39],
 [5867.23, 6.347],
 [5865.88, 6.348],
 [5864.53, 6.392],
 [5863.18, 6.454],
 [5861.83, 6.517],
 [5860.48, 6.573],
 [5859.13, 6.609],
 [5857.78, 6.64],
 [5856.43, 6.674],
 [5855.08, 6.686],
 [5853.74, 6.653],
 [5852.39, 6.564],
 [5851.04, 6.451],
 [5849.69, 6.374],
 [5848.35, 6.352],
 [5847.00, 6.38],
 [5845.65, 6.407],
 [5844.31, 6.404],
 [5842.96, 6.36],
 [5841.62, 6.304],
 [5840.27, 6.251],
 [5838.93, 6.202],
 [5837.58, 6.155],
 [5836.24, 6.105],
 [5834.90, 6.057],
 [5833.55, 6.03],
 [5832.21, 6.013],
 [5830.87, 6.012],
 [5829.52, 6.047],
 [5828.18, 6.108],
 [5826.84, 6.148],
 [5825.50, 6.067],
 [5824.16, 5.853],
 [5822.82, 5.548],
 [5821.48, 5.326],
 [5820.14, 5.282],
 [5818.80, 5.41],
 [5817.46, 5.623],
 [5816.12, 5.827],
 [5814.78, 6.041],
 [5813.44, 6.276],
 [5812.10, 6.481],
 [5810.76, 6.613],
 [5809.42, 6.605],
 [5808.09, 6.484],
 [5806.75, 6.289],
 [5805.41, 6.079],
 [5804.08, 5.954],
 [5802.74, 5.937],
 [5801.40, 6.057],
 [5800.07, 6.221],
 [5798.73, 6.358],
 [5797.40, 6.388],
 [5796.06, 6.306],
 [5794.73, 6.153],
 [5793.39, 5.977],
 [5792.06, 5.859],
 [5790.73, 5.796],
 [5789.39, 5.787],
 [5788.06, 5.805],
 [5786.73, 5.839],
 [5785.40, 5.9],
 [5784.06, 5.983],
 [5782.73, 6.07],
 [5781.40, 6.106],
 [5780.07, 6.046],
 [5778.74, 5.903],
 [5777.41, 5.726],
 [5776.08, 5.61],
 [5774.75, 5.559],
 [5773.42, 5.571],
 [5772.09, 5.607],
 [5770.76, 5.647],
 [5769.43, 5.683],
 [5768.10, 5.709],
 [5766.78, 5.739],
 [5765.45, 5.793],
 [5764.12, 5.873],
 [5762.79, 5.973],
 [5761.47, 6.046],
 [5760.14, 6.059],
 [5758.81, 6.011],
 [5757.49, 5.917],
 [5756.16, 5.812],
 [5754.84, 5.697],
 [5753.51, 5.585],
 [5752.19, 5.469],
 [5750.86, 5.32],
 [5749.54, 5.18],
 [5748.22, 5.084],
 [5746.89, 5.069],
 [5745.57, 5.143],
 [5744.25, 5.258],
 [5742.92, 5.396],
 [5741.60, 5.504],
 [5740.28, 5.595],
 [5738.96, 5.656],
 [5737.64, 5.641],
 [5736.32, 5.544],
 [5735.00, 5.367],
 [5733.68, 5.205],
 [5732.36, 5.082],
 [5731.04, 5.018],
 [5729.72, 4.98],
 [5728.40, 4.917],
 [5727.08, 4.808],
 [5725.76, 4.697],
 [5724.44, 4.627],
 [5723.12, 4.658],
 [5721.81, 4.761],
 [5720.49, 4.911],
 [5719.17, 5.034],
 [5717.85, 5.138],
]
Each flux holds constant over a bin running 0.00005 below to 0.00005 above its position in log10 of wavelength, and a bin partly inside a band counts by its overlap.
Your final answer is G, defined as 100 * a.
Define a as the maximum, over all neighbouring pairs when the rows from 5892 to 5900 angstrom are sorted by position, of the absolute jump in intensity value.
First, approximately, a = 0.09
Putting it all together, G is 9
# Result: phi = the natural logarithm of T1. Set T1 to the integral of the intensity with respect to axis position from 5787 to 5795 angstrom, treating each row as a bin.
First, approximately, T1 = 47.0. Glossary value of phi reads 3.85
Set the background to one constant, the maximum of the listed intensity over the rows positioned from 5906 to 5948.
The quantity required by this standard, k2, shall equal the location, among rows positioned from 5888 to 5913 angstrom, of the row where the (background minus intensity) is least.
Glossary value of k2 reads 5906.54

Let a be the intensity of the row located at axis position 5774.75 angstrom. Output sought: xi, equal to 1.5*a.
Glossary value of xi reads 8.3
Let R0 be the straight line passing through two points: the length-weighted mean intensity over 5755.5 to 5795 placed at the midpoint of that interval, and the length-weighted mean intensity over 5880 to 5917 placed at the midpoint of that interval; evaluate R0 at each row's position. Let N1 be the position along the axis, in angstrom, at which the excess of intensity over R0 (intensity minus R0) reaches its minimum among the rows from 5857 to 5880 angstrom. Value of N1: 5867.23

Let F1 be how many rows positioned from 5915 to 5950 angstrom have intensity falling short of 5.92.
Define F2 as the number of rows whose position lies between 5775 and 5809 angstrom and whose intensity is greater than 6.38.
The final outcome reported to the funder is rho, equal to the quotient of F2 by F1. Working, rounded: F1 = 3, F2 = 2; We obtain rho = 0.7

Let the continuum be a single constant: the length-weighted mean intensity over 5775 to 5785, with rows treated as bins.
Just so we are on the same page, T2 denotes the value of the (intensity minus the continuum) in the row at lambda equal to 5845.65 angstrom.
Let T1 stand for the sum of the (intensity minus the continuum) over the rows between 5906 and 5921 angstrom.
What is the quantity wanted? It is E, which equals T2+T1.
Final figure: 2.4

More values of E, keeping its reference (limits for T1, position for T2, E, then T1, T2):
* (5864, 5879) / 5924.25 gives 7.2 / 7.0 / 0.2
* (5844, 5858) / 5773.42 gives 6.3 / 6.6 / -0.3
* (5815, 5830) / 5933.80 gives -1.2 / -1.7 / 0.5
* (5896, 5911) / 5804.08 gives 5.0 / 5.0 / 0.1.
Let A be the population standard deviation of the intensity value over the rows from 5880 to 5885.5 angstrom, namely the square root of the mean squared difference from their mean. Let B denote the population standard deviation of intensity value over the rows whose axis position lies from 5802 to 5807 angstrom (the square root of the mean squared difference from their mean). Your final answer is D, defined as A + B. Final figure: 0.17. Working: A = 0.03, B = 0.14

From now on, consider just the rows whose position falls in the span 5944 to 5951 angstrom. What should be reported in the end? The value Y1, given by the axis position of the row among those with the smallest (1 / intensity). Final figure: 5950.22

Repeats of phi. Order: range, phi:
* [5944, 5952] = 3.93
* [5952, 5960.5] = 4.04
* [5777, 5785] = 3.87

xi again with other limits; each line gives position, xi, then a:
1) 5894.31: 9.6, 6.393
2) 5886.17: 9.5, 6.346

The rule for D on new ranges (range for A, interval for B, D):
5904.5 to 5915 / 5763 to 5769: 0.32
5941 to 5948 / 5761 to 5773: 0.16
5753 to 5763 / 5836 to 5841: 0.22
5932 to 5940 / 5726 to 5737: 0.35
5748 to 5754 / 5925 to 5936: 0.30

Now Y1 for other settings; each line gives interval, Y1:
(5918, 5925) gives 5924.25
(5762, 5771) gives 5762.79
